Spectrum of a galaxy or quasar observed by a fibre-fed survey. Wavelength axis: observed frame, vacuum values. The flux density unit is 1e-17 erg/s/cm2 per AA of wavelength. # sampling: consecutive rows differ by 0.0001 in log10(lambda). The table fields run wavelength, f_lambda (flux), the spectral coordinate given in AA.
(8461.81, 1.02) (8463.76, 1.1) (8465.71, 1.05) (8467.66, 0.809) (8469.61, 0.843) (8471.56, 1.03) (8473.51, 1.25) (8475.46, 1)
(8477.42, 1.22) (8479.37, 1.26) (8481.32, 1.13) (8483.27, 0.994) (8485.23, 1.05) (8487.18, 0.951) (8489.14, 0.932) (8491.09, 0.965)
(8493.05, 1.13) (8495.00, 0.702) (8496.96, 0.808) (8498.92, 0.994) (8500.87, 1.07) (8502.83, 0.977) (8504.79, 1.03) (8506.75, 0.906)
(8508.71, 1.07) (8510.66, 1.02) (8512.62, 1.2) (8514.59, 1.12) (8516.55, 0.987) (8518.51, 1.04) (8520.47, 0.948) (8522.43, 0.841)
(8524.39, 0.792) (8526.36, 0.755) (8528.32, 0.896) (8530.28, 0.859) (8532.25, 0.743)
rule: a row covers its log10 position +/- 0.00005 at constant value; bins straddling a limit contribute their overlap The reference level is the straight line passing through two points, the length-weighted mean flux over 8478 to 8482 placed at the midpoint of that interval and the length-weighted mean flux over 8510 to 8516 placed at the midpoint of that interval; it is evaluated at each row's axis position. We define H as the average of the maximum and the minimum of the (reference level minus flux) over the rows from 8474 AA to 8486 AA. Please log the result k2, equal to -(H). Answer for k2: -0.081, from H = 0.08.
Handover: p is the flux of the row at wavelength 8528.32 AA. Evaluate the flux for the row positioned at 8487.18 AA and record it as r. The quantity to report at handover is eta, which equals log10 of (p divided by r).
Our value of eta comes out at -0.03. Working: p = 0.896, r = 0.951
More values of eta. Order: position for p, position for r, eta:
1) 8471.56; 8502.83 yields 0.02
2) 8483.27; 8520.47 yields 0.02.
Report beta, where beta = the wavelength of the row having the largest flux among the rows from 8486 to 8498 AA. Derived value 8493.05 AA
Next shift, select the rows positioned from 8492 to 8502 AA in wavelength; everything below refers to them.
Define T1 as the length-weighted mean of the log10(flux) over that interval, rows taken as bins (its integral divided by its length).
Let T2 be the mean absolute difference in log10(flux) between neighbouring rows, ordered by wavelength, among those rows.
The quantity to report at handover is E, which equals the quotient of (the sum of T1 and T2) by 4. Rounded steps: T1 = -0.03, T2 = 0.097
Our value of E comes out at 0.016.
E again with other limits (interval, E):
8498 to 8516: 0.015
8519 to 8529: -0.007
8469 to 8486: 0.024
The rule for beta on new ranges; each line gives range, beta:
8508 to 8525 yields 8512.62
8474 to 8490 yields 8479.37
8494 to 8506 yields 8500.87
